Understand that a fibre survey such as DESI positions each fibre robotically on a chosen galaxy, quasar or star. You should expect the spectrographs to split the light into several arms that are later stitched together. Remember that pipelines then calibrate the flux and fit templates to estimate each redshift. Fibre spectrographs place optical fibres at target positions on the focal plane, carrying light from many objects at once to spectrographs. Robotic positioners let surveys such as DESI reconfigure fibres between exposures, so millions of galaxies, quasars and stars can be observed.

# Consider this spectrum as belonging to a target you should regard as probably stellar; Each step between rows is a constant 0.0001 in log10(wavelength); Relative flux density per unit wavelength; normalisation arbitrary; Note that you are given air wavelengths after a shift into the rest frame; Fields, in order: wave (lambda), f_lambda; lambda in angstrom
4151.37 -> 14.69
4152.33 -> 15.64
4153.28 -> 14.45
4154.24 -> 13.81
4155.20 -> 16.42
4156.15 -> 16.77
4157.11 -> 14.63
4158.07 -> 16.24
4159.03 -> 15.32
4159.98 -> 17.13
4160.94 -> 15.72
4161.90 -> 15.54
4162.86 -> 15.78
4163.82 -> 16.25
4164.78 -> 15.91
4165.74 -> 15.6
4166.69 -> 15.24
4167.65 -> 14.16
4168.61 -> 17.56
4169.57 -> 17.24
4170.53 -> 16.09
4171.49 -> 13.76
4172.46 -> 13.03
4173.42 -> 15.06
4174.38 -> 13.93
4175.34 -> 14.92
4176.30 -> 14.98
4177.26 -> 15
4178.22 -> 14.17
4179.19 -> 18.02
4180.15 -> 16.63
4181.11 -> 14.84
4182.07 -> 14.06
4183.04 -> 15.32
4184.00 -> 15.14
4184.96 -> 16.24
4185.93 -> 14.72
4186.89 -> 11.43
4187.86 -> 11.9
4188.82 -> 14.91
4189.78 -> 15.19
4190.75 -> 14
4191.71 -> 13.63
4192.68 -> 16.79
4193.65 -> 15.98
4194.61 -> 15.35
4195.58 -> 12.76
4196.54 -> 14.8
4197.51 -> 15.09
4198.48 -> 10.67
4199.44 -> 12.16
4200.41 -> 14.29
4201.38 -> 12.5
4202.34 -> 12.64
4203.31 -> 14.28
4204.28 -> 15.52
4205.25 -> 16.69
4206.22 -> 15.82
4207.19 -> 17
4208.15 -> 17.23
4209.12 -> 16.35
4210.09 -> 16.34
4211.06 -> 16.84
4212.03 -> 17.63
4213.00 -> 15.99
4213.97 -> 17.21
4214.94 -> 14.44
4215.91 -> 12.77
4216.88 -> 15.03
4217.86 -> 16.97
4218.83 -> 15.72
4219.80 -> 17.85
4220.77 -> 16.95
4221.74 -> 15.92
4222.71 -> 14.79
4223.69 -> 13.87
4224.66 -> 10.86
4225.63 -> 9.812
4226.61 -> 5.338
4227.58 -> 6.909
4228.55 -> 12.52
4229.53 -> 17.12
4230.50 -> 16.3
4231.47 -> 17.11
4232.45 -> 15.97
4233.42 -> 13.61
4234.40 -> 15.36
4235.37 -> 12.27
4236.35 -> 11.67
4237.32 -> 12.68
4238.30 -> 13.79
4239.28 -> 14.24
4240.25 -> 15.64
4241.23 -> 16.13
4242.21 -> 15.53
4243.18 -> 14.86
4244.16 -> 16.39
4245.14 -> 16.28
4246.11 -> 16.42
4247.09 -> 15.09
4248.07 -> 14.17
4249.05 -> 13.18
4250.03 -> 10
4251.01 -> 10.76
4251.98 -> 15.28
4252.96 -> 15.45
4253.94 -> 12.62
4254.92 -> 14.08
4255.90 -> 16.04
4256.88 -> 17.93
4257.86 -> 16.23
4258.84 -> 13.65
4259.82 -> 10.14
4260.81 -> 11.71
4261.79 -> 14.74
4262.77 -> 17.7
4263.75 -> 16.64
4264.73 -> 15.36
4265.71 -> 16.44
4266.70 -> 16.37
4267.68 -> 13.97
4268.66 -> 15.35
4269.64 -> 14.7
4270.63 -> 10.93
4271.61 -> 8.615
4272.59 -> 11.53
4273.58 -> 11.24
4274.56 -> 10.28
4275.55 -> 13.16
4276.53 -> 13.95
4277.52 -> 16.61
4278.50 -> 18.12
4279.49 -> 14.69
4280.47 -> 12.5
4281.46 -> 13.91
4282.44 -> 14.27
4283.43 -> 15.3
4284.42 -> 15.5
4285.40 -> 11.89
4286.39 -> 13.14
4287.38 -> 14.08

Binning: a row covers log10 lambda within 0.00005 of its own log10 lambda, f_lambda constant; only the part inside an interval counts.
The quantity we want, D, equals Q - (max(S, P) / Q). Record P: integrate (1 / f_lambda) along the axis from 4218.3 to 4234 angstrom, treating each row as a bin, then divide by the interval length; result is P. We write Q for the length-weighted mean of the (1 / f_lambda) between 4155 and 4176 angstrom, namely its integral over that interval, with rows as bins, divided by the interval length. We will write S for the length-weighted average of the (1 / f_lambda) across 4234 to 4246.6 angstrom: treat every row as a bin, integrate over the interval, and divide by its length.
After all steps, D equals -1.19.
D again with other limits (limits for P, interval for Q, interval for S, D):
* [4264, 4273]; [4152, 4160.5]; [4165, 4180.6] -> -1.11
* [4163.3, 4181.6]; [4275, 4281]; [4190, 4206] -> -0.97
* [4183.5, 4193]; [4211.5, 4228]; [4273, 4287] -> -0.84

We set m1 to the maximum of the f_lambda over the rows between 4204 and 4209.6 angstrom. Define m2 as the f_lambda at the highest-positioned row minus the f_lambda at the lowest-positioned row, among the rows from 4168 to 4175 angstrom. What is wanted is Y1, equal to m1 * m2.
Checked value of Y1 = -63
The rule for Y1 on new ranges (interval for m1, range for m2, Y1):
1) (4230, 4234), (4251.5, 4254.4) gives -46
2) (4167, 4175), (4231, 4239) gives -58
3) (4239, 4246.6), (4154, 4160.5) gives 55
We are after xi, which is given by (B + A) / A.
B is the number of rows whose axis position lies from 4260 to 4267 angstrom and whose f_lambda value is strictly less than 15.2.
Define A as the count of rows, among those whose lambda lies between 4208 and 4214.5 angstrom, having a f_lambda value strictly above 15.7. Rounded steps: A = 7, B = 2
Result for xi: 1.3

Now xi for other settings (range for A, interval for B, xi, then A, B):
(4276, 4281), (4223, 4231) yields 4.0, 2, 6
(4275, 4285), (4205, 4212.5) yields 1.0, 2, 0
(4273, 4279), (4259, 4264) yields 2.5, 2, 3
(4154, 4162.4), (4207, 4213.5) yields 1.0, 5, 0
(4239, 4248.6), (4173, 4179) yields 2.5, 4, 6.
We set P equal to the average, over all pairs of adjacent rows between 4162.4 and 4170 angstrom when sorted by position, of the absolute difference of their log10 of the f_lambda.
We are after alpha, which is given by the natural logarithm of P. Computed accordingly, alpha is -3.7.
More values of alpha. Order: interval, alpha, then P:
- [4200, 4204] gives -3.3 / 0.039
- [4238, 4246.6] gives -4.0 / 0.019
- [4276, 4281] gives -2.7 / 0.069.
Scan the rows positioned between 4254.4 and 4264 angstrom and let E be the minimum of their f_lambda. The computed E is 10.14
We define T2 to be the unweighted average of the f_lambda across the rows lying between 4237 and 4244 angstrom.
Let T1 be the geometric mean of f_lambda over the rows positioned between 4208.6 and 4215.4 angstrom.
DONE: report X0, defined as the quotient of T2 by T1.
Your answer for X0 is 0.90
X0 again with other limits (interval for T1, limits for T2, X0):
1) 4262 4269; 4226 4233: 0.82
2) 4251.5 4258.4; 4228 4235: 1.01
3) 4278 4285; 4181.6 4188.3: 0.95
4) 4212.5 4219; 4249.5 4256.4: 0.88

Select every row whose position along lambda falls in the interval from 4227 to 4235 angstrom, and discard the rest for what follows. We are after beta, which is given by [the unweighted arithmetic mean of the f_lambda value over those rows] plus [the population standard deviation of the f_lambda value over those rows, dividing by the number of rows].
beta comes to 17.6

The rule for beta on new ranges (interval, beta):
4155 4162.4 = 16.7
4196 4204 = 14.7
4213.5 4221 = 17.5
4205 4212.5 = 17.3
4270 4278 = 14.4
